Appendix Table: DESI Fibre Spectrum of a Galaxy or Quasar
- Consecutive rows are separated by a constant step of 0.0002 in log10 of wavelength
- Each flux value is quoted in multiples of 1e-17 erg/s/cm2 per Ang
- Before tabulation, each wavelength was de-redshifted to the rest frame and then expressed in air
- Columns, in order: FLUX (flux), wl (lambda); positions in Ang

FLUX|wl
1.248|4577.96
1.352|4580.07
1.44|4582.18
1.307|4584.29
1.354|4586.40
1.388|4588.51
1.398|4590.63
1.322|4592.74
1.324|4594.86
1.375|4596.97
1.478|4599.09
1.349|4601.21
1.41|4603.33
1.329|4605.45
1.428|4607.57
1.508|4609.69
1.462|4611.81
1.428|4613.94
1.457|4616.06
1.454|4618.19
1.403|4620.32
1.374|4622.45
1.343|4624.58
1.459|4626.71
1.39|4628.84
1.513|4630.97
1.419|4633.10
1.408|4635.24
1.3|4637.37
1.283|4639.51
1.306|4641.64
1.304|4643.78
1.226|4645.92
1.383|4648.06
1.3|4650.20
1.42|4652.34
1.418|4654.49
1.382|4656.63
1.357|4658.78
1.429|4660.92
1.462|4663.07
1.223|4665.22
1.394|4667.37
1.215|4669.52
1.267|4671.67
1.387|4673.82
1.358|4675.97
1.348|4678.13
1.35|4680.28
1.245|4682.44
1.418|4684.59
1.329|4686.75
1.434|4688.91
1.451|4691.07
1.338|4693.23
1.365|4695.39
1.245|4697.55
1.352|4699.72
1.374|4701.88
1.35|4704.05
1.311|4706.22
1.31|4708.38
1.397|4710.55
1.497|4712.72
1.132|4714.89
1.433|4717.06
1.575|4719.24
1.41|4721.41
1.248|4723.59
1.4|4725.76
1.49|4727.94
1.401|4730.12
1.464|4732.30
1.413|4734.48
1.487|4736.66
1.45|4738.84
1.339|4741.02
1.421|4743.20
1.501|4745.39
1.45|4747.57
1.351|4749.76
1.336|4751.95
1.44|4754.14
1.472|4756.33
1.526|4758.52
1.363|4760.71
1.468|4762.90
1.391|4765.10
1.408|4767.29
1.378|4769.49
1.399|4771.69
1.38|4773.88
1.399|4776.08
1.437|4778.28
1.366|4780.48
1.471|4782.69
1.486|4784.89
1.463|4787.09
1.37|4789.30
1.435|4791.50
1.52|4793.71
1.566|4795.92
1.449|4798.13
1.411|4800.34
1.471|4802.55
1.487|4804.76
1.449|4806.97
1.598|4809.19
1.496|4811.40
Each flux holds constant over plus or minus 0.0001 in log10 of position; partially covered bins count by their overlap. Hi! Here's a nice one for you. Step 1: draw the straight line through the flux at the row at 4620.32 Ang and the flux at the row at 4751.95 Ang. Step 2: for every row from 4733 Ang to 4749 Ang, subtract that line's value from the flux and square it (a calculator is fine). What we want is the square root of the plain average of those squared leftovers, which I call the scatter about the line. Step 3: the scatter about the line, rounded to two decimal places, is 0.11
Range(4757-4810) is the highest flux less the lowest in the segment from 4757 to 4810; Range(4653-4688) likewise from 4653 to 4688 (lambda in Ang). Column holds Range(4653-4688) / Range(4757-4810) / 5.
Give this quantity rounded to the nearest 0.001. 0.210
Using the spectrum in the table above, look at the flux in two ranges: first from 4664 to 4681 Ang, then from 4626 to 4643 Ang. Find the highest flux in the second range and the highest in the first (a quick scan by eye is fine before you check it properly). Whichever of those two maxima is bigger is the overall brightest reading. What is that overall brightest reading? 1.51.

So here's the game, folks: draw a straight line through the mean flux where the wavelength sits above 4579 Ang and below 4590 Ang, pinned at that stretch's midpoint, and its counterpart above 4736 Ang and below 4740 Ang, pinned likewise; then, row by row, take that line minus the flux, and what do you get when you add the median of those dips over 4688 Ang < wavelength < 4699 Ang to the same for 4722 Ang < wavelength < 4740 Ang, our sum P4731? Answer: 0.11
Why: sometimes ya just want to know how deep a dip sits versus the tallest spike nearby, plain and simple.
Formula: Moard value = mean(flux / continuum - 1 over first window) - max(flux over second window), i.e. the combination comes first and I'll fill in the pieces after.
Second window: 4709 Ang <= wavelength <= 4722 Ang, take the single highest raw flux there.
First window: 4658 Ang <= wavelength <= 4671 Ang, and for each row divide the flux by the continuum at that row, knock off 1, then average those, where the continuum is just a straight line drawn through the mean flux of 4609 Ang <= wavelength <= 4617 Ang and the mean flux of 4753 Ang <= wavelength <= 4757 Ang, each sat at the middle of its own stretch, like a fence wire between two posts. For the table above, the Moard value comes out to -1.65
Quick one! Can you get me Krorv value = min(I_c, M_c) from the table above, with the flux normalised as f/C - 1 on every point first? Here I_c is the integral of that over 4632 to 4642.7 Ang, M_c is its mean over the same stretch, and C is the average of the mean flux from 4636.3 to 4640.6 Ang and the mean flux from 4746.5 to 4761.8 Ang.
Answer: -0.10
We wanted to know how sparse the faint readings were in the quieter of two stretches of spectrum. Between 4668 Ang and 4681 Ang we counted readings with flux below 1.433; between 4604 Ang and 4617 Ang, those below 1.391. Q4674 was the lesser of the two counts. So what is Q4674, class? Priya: 1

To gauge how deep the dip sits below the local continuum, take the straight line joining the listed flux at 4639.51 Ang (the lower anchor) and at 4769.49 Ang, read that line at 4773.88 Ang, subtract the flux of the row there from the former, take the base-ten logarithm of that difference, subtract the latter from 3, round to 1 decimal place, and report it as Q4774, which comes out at 5.9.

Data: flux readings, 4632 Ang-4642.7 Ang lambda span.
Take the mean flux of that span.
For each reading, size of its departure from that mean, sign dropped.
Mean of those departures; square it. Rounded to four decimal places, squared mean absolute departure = 0.0032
